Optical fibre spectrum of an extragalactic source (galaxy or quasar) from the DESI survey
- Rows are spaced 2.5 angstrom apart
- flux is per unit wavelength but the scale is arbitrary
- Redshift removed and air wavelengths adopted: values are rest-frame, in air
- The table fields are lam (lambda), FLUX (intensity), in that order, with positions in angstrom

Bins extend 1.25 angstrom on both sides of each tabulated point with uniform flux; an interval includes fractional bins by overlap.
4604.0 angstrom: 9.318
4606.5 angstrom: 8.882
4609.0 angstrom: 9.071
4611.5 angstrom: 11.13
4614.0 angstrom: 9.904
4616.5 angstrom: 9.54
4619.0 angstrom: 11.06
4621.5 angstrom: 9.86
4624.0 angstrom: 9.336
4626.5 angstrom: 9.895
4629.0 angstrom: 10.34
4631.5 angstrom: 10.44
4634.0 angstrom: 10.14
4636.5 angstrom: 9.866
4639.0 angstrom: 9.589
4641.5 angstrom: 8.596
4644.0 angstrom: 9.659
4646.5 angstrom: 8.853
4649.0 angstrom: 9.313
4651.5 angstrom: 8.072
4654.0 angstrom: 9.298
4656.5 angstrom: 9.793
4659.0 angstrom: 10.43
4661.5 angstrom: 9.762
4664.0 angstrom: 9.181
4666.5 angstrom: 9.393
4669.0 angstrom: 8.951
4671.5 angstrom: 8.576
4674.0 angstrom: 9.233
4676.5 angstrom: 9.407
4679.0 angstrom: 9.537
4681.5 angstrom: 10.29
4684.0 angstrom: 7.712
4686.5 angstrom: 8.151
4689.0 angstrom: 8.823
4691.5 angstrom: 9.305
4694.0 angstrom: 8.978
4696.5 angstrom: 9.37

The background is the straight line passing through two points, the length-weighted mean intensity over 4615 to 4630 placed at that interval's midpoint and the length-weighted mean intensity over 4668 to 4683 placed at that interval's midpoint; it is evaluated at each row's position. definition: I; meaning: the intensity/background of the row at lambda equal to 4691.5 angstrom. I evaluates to 1.02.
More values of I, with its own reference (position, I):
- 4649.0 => 0.96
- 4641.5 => 0.88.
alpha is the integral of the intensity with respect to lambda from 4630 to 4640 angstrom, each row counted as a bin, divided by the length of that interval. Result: 10.0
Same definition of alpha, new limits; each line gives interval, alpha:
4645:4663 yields 9.4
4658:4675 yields 9.3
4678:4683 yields 9.8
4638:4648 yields 9.2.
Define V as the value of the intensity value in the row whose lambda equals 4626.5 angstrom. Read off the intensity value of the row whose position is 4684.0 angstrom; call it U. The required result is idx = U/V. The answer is 0.78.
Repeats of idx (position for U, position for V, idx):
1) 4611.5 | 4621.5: 1.13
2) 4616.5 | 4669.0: 1.07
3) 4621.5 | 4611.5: 0.89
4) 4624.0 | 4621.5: 0.95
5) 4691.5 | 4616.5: 0.98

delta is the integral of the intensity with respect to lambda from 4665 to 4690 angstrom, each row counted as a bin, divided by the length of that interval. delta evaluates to 9.01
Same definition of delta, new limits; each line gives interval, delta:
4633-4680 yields 9.34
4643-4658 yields 9.18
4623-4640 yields 9.96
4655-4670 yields 9.59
